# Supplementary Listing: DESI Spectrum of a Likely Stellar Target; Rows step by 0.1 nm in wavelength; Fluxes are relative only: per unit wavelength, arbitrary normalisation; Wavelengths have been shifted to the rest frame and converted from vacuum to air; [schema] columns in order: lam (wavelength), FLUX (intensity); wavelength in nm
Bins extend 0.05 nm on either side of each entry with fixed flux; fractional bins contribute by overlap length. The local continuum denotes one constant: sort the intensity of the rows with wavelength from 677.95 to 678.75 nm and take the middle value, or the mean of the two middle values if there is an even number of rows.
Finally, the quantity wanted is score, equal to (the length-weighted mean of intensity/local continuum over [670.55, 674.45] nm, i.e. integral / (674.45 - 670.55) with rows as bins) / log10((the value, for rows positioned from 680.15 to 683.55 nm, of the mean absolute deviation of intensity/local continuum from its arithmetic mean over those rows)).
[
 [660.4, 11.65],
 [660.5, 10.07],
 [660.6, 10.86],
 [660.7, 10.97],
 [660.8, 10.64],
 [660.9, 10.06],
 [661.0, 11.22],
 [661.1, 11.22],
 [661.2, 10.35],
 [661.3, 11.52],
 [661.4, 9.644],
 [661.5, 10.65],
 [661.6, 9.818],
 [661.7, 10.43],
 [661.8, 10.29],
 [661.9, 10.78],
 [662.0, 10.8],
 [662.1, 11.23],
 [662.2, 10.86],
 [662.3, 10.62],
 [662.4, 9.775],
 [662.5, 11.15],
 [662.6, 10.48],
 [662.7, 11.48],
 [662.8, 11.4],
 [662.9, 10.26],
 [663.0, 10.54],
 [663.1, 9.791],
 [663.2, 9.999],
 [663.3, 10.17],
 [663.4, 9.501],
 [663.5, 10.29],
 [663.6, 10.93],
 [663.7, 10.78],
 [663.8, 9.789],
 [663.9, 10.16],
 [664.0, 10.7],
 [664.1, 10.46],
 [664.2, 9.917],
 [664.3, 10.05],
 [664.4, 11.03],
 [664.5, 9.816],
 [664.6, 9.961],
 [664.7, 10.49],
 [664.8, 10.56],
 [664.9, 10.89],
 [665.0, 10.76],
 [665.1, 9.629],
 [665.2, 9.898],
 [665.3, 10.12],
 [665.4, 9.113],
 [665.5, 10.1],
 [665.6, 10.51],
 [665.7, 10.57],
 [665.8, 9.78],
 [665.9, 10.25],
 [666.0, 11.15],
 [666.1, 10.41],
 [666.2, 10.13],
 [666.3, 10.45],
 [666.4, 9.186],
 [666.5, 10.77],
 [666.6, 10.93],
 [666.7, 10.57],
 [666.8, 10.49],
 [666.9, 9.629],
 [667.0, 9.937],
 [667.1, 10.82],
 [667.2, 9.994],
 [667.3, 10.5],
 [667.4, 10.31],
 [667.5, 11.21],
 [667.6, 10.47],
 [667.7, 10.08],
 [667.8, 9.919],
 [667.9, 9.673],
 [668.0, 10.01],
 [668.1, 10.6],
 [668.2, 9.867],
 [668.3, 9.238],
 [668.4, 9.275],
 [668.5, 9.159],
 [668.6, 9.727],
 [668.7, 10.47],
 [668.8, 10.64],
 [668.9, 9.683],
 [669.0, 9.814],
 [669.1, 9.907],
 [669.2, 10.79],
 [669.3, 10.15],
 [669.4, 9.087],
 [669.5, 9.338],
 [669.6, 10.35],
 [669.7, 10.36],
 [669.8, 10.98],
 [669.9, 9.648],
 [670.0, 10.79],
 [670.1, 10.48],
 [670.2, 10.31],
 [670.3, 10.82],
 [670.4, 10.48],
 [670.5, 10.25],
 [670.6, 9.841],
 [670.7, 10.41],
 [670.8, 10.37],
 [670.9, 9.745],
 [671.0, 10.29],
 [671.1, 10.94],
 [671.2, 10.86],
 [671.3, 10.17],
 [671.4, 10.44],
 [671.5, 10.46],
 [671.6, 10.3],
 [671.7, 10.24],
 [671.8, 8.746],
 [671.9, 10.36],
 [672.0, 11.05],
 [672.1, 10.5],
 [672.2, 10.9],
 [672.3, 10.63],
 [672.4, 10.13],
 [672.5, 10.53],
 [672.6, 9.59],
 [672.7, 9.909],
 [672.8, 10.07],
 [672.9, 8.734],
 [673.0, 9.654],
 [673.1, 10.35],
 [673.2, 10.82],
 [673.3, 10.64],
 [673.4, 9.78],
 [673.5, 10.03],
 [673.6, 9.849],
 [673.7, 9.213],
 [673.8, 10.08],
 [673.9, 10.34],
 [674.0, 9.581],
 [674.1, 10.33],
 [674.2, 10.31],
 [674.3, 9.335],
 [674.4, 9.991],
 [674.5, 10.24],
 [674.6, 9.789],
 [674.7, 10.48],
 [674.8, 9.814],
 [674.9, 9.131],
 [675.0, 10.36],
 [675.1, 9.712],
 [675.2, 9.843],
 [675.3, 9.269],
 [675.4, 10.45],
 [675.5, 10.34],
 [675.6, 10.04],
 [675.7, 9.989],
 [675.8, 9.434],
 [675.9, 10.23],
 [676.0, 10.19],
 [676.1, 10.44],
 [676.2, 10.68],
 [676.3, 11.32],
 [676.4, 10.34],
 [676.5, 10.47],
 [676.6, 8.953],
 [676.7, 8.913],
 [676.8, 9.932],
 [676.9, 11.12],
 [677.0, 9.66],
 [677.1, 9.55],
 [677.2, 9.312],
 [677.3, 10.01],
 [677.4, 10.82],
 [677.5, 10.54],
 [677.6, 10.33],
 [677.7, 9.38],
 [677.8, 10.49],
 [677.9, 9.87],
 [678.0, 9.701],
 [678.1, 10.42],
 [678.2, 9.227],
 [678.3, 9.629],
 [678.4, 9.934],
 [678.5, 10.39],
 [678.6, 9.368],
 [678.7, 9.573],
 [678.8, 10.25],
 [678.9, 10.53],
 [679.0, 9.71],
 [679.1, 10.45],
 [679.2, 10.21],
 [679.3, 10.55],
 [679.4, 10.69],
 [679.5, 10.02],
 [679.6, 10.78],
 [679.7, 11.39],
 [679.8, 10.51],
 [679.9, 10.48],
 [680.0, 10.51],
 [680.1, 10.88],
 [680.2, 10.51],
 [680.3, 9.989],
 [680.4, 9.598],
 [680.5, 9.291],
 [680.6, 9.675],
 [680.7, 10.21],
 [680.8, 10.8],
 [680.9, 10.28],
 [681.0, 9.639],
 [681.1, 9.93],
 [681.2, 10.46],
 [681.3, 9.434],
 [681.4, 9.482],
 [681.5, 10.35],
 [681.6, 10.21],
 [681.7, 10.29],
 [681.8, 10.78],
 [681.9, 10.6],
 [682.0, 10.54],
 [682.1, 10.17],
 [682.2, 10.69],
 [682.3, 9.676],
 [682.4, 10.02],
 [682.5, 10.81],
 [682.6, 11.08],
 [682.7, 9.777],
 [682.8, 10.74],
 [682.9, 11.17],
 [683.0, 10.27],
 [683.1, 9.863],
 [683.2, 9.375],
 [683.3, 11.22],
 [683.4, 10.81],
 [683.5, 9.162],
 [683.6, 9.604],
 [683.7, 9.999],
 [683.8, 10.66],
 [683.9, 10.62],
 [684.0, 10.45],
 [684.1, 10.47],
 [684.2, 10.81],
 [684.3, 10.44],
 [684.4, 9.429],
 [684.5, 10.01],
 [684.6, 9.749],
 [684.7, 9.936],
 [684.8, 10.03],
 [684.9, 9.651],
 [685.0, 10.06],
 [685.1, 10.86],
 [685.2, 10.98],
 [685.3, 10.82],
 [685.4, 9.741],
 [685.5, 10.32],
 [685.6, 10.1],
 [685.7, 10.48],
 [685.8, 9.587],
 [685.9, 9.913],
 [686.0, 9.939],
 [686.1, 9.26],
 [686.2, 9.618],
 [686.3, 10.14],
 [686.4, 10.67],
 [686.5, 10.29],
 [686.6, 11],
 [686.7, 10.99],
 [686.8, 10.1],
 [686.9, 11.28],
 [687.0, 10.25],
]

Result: -0.798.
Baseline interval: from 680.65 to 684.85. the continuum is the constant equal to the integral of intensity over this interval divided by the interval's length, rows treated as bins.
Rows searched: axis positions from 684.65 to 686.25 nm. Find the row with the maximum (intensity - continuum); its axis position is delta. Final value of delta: 685.2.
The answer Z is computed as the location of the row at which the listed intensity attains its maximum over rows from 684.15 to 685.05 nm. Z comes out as 684.2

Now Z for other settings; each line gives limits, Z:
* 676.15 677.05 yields 676.3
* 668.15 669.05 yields 668.8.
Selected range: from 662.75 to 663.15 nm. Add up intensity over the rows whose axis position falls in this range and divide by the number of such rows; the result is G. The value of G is 10.5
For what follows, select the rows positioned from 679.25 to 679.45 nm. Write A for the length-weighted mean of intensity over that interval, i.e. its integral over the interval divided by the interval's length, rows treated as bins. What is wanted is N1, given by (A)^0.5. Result 3.26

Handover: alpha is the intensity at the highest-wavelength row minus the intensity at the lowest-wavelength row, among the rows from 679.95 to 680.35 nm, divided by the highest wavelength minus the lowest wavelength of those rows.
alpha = -1.7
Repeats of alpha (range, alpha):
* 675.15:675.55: 1.7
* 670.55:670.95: -0.3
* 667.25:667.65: -0.1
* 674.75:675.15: -0.3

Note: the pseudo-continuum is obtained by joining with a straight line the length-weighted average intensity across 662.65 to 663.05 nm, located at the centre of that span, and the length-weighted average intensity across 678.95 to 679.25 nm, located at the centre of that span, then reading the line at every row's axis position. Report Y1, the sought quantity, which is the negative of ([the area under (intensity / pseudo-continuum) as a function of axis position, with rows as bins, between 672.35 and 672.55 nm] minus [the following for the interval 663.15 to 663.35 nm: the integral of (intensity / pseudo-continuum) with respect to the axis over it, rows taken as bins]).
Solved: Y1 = -0.013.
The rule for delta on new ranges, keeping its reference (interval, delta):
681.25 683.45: 683.3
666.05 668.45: 667.5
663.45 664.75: 664.4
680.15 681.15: 680.8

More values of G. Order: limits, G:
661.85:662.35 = 10.9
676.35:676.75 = 9.7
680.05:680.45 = 10.2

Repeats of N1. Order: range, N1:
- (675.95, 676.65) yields 3.22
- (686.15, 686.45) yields 3.18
